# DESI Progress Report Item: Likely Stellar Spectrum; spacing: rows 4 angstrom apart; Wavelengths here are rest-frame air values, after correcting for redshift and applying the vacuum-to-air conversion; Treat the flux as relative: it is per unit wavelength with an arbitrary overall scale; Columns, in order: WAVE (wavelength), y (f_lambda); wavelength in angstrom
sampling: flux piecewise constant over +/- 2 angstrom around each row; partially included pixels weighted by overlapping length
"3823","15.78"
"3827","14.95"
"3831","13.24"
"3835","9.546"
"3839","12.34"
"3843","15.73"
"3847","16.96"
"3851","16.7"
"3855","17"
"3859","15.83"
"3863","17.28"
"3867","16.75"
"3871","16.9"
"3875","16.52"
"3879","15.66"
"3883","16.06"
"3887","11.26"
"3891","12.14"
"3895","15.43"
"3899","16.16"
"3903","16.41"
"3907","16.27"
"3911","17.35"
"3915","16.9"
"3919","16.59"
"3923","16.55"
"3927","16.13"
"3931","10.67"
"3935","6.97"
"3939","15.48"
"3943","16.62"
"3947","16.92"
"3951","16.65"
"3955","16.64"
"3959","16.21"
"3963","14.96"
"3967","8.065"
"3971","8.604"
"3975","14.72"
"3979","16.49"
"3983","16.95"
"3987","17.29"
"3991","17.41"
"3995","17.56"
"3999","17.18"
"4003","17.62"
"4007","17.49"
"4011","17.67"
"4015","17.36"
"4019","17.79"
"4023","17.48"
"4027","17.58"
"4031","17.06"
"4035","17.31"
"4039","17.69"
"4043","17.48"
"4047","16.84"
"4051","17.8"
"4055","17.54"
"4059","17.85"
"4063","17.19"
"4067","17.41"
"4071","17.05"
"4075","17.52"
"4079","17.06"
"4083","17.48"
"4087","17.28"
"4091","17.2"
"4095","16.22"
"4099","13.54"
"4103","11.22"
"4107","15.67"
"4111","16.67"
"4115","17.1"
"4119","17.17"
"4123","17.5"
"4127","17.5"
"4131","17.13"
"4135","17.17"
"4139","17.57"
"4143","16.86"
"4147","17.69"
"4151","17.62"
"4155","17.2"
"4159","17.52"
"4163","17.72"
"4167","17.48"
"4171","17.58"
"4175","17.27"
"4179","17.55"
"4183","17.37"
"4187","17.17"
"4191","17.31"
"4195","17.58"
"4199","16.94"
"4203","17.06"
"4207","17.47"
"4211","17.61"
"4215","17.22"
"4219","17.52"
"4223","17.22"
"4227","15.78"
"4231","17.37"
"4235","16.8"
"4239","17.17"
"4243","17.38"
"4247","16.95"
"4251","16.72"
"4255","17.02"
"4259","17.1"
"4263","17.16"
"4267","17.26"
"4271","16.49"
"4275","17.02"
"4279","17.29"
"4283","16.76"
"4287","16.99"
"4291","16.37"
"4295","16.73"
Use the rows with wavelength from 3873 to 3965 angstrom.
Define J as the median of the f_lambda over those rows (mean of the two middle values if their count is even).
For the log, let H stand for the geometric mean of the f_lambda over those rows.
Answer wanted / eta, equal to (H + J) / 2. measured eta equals 15.6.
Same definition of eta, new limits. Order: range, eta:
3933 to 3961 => 15.6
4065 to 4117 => 16.6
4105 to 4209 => 17.3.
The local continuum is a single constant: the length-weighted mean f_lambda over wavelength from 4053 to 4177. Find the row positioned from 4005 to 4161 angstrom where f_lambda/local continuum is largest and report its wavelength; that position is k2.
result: 4059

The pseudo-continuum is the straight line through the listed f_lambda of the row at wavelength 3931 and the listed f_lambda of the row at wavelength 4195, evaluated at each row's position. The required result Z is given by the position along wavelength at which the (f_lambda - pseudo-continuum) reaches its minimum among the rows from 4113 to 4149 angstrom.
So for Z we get 4143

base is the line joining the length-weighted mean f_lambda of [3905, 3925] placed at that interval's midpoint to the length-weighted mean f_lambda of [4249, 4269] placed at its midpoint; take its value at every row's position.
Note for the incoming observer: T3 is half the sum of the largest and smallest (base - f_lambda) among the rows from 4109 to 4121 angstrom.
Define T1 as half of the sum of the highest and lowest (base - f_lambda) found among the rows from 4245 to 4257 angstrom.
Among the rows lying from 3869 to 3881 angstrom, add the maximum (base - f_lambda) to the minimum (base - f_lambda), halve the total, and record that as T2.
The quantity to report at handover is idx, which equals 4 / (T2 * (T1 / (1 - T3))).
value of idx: 55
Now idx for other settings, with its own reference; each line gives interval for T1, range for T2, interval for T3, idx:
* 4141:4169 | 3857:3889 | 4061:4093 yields -7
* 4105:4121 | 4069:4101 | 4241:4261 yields 6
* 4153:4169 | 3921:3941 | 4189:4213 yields -2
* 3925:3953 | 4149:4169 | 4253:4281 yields -1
